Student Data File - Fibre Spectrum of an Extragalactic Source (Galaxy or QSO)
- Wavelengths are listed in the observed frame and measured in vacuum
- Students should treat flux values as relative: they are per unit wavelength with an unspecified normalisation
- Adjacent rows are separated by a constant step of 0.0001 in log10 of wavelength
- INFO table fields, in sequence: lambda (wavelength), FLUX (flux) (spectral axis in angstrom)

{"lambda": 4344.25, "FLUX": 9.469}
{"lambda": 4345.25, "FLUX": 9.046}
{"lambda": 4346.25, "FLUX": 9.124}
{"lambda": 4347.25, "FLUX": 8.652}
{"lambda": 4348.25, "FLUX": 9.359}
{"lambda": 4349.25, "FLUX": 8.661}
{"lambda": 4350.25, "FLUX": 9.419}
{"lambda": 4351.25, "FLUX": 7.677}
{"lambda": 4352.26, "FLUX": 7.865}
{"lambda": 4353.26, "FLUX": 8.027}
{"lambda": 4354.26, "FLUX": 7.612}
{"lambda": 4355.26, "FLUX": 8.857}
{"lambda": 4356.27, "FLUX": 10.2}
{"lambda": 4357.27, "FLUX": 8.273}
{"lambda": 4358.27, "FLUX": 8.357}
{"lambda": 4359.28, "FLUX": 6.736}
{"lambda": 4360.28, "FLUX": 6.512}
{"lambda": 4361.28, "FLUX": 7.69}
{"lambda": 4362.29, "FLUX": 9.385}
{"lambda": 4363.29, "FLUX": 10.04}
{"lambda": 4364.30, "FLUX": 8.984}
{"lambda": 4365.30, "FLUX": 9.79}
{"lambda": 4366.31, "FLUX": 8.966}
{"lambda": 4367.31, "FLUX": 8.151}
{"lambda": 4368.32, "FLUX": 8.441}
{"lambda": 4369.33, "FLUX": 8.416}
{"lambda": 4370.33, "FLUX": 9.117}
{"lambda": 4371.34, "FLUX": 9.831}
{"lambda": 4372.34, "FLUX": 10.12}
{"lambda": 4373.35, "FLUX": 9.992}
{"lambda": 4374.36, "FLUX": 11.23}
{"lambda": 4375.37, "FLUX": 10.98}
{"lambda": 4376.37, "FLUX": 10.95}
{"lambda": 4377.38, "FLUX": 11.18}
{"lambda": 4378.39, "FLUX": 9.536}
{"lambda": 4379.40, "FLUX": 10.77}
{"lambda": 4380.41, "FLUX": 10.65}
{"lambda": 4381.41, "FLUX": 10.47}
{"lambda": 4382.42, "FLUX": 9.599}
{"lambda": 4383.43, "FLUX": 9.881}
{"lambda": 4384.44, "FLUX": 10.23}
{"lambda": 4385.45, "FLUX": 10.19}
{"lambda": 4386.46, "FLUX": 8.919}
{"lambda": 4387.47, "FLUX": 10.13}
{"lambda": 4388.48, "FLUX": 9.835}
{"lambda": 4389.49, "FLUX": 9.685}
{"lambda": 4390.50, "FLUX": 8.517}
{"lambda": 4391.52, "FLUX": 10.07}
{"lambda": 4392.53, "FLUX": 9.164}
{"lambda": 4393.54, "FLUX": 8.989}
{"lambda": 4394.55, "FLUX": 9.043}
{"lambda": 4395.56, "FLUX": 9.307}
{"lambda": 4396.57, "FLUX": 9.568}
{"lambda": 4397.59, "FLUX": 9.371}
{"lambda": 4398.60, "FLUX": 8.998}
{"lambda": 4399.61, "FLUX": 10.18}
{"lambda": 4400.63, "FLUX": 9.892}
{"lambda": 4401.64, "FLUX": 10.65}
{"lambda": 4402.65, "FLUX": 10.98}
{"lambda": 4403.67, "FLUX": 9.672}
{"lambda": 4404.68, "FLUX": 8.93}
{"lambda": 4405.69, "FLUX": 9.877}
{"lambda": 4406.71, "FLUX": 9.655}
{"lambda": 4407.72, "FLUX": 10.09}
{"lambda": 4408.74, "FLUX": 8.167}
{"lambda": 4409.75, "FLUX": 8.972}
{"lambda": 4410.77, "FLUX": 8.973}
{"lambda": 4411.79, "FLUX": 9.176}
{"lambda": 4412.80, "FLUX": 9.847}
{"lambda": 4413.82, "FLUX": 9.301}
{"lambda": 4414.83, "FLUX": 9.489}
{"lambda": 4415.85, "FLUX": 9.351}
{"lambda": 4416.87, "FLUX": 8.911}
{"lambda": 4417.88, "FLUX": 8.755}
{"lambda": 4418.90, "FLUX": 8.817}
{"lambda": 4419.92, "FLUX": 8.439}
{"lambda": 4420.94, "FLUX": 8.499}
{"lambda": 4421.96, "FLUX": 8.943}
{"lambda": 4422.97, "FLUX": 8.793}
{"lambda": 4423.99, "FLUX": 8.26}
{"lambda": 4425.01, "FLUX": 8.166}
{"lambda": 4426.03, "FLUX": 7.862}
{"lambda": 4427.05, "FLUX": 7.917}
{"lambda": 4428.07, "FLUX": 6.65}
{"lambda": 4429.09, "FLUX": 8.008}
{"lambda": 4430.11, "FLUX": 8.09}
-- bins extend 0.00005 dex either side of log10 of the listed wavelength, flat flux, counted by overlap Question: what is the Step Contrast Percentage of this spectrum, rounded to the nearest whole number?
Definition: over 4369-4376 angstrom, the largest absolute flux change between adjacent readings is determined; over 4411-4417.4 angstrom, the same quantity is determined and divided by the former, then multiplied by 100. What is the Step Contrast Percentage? 54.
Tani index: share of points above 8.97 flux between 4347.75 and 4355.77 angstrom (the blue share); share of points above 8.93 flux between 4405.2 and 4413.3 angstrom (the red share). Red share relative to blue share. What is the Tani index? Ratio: 3.5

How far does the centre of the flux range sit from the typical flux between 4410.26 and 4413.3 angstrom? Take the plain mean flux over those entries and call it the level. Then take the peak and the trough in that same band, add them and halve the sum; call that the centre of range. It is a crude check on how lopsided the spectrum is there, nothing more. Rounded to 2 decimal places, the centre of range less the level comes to 0.08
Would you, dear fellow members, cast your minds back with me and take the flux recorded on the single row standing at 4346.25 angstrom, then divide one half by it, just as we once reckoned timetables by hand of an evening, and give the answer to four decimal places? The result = 0.0548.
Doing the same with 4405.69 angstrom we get 0.0506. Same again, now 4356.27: 0.0490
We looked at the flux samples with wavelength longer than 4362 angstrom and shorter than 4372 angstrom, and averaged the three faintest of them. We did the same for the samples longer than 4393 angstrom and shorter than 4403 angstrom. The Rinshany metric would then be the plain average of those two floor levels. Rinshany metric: 8.67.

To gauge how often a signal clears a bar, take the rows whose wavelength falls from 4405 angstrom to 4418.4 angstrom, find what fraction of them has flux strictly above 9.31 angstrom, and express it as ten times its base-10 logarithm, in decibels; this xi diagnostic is -3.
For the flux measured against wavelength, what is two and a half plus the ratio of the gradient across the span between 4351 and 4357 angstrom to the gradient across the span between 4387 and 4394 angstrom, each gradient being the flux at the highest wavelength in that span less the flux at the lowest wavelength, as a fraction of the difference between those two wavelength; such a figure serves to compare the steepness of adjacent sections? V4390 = 0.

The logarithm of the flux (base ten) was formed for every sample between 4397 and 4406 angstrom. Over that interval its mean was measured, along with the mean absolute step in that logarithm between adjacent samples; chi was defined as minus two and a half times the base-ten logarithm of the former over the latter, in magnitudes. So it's -3.70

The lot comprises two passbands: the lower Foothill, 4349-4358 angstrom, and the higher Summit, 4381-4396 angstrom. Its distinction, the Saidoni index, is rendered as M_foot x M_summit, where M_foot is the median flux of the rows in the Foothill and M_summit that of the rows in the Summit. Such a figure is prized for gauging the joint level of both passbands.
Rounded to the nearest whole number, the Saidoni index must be 80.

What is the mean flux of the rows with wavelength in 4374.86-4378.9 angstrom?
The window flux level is 10.7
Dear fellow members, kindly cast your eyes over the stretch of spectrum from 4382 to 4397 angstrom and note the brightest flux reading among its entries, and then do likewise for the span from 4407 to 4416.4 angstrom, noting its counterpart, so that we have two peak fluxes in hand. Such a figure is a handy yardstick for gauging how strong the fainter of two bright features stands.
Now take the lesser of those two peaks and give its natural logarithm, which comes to 2.31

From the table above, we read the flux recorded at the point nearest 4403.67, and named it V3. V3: 9.672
